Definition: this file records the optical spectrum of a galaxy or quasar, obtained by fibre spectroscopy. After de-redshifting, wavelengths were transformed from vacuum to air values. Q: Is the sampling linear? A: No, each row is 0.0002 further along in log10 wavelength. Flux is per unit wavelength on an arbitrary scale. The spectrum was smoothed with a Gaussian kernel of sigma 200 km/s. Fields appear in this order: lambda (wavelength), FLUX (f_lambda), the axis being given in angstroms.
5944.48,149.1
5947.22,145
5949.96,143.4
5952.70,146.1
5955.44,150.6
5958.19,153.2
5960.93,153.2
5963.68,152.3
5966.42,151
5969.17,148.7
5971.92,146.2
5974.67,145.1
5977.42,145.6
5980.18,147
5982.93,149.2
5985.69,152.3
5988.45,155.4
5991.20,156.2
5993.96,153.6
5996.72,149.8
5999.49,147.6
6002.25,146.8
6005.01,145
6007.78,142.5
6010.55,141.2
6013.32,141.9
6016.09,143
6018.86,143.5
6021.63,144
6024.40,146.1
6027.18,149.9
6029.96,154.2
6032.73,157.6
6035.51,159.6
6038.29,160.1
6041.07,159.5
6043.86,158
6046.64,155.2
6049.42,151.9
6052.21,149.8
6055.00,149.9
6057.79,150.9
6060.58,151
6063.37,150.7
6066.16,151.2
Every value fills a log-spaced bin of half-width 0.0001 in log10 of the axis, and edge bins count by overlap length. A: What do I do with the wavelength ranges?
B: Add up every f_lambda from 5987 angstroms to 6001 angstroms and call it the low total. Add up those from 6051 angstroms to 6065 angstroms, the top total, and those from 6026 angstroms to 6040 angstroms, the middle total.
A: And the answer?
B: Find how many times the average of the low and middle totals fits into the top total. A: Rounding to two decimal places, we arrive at 0.97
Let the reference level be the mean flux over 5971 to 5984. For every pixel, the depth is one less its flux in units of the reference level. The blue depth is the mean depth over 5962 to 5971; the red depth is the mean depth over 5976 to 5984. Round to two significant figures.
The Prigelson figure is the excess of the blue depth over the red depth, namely -0.023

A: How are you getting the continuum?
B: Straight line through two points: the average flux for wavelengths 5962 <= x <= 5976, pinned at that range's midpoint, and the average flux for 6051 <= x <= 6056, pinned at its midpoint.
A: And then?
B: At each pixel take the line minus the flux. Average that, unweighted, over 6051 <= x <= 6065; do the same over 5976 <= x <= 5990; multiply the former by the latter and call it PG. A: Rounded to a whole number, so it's 1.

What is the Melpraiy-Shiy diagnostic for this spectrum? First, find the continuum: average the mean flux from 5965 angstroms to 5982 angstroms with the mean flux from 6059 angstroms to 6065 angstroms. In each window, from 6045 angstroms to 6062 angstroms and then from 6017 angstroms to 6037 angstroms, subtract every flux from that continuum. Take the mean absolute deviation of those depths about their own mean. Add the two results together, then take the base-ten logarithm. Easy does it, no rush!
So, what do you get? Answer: 0.84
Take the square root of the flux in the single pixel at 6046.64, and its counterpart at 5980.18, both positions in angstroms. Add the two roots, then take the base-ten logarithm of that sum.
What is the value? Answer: 1.39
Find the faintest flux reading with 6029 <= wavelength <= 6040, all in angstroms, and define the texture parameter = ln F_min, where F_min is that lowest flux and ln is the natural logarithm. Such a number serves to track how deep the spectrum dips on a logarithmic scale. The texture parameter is 5.04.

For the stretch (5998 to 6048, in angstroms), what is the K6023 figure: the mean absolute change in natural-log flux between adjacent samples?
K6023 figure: 0.0118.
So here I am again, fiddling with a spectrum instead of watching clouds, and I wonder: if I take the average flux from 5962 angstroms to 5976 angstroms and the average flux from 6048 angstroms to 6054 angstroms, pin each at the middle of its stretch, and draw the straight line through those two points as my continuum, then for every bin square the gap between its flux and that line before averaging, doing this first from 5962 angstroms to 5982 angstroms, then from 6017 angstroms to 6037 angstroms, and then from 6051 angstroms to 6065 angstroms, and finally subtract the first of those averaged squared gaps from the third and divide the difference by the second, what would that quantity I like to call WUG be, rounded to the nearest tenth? -0.2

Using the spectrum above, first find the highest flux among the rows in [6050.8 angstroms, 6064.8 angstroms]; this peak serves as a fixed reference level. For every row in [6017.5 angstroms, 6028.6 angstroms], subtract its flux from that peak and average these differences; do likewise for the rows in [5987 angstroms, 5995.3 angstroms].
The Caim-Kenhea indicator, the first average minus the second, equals 9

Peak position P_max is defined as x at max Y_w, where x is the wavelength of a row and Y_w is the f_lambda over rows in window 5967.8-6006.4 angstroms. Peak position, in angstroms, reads 5991.20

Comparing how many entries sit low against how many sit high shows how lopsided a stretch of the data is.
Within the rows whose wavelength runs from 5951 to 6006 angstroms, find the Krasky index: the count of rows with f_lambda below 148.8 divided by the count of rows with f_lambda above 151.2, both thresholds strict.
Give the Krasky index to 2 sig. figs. 1.3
